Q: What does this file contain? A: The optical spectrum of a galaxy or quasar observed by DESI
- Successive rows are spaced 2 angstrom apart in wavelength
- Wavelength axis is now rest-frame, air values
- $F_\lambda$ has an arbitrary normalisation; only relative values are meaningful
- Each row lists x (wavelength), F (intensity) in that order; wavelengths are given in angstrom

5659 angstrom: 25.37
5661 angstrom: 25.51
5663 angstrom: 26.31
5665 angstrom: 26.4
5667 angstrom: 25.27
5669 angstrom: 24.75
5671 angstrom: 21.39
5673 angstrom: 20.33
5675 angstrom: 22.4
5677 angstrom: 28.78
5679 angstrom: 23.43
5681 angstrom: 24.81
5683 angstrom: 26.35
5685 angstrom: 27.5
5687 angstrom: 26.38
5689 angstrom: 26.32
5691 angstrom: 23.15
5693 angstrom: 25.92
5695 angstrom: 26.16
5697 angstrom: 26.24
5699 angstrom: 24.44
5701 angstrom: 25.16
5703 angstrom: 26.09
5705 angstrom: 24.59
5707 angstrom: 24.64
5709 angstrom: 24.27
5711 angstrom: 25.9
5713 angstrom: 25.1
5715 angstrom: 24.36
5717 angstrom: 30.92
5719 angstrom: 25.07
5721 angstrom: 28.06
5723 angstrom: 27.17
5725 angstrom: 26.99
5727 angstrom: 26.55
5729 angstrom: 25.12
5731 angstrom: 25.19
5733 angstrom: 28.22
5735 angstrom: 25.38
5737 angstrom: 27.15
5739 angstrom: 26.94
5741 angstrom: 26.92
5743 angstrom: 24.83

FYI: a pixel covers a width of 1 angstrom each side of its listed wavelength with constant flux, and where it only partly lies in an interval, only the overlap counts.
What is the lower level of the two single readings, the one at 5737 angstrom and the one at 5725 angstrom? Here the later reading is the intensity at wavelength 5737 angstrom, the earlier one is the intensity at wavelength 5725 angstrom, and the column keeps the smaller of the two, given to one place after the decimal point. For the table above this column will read 27.0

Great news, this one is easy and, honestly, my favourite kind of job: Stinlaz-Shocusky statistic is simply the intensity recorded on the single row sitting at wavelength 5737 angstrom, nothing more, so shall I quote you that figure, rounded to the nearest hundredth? 27.15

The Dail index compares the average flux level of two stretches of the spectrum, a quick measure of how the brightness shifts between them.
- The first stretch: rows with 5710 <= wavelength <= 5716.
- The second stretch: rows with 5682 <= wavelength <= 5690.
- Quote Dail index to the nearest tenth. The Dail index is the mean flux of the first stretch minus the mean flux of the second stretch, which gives -1.5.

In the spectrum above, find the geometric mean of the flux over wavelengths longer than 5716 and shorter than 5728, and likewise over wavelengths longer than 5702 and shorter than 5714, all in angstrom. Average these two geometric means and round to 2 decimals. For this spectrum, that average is 26.25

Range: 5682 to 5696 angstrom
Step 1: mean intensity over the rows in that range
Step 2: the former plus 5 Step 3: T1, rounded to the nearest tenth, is 31.0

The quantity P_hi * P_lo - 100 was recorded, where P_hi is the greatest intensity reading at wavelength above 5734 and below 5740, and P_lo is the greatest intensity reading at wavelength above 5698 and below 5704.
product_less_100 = 608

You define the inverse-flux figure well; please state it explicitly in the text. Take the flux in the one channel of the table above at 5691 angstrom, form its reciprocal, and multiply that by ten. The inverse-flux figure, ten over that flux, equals 0.432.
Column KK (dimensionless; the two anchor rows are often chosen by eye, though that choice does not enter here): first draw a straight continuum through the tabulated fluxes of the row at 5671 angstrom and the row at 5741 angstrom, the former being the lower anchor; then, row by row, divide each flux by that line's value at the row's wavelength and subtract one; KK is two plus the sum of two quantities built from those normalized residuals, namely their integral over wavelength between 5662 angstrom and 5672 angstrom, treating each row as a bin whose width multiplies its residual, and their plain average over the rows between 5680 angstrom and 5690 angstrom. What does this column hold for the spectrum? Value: 3.96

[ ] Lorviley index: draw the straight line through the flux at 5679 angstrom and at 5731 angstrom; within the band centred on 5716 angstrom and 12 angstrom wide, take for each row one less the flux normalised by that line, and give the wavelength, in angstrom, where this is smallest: 5717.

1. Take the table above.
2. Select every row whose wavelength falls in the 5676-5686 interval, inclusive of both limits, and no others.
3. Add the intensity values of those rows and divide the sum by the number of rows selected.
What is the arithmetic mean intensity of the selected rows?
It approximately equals 26.2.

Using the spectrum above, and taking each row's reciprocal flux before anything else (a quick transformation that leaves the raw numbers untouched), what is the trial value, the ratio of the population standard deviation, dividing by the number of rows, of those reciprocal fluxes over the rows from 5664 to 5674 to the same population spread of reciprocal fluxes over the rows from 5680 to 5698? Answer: 2.4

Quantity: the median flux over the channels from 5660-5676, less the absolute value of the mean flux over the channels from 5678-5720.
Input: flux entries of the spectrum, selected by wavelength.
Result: -0.6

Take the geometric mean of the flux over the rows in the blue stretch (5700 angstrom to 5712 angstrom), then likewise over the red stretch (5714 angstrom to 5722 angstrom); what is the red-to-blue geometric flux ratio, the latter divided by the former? 1.07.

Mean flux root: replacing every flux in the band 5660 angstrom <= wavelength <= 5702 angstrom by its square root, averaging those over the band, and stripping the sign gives 5.01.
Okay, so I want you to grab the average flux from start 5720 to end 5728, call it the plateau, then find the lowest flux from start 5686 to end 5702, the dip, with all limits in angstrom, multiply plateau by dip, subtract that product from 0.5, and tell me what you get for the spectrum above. -629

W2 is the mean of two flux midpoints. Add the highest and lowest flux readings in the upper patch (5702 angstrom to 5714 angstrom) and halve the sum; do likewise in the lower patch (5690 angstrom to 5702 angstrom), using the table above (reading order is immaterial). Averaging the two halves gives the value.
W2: 24.9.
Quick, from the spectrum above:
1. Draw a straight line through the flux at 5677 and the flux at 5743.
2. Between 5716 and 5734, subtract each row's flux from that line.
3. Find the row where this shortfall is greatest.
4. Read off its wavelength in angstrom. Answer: 5719 angstrom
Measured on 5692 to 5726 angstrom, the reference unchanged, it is 5699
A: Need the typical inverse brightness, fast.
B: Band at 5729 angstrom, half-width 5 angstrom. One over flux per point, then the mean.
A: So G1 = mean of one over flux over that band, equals 0.0379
